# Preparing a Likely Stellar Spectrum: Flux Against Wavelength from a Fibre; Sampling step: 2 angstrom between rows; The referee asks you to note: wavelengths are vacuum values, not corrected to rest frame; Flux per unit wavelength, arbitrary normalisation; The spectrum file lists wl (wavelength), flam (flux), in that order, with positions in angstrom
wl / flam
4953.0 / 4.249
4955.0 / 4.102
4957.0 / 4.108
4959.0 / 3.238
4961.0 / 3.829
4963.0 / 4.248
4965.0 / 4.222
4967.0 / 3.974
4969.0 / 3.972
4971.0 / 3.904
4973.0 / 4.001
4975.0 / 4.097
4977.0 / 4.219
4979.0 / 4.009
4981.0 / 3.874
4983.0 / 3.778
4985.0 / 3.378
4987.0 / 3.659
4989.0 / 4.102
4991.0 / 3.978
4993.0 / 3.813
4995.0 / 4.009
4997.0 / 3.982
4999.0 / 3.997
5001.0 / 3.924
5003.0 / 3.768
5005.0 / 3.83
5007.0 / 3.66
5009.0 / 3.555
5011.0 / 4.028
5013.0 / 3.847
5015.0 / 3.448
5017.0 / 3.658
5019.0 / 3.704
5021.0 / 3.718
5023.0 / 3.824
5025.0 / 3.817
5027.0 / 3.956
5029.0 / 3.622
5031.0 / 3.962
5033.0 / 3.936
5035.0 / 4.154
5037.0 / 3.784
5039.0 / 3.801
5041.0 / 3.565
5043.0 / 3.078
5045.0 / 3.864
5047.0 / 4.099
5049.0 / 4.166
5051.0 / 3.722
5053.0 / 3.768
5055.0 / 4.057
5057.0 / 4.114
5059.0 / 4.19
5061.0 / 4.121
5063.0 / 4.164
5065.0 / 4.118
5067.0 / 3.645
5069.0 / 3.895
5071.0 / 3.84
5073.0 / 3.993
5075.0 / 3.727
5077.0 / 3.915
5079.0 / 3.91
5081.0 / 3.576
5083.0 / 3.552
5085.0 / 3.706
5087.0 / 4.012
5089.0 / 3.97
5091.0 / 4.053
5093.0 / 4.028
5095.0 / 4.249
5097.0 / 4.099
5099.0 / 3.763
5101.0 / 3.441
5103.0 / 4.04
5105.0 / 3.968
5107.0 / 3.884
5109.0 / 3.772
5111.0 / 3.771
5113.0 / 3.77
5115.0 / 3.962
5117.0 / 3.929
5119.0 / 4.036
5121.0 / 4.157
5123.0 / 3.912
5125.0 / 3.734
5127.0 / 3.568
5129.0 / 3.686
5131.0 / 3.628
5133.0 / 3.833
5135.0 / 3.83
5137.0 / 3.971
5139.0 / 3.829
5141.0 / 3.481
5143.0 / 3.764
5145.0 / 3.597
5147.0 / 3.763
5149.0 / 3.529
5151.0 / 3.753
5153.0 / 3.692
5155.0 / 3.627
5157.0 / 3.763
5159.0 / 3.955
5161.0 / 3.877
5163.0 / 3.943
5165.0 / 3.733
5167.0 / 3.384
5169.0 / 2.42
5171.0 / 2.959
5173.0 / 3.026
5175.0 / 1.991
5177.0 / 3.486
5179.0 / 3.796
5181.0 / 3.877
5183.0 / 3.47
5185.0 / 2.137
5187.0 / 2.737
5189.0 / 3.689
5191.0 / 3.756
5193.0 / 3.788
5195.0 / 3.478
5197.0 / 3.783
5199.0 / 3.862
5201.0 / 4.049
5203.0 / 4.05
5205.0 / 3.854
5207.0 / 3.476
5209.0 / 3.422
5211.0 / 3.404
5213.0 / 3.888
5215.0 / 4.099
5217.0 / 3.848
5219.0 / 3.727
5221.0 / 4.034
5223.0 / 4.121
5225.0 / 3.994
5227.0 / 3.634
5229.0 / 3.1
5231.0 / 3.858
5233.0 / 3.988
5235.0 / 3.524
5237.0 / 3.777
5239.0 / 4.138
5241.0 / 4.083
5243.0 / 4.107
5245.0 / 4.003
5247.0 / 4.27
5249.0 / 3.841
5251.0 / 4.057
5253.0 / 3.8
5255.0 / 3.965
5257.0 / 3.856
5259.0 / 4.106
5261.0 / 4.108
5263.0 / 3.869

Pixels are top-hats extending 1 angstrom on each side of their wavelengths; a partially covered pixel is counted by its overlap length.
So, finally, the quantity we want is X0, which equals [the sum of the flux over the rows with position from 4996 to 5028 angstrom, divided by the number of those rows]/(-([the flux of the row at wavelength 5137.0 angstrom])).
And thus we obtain -0.96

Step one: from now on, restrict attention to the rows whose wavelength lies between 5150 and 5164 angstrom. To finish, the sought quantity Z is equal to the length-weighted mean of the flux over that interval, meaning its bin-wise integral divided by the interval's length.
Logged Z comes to 3.80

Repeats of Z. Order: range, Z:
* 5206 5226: 3.80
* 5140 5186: 3.44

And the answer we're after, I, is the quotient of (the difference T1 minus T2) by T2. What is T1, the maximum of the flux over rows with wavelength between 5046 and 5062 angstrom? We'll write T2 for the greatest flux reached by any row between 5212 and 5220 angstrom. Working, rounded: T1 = 4.19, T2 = 4.099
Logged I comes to 0.022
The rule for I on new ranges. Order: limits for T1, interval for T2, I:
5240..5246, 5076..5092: 0.013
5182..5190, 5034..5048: -0.112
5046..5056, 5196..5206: 0.029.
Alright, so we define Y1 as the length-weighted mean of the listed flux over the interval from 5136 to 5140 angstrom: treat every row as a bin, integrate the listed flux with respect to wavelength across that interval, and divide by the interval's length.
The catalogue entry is 3.90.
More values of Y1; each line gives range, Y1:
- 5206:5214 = 3.55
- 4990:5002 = 3.95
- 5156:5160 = 3.86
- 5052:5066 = 4.08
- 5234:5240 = 3.81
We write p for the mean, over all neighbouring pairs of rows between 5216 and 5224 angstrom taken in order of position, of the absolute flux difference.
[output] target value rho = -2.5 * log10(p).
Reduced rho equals 1.91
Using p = 0.17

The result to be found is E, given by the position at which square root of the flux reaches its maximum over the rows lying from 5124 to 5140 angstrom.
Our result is 5137.0 angstrom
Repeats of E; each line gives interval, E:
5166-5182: 5181.0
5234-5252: 5247.0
